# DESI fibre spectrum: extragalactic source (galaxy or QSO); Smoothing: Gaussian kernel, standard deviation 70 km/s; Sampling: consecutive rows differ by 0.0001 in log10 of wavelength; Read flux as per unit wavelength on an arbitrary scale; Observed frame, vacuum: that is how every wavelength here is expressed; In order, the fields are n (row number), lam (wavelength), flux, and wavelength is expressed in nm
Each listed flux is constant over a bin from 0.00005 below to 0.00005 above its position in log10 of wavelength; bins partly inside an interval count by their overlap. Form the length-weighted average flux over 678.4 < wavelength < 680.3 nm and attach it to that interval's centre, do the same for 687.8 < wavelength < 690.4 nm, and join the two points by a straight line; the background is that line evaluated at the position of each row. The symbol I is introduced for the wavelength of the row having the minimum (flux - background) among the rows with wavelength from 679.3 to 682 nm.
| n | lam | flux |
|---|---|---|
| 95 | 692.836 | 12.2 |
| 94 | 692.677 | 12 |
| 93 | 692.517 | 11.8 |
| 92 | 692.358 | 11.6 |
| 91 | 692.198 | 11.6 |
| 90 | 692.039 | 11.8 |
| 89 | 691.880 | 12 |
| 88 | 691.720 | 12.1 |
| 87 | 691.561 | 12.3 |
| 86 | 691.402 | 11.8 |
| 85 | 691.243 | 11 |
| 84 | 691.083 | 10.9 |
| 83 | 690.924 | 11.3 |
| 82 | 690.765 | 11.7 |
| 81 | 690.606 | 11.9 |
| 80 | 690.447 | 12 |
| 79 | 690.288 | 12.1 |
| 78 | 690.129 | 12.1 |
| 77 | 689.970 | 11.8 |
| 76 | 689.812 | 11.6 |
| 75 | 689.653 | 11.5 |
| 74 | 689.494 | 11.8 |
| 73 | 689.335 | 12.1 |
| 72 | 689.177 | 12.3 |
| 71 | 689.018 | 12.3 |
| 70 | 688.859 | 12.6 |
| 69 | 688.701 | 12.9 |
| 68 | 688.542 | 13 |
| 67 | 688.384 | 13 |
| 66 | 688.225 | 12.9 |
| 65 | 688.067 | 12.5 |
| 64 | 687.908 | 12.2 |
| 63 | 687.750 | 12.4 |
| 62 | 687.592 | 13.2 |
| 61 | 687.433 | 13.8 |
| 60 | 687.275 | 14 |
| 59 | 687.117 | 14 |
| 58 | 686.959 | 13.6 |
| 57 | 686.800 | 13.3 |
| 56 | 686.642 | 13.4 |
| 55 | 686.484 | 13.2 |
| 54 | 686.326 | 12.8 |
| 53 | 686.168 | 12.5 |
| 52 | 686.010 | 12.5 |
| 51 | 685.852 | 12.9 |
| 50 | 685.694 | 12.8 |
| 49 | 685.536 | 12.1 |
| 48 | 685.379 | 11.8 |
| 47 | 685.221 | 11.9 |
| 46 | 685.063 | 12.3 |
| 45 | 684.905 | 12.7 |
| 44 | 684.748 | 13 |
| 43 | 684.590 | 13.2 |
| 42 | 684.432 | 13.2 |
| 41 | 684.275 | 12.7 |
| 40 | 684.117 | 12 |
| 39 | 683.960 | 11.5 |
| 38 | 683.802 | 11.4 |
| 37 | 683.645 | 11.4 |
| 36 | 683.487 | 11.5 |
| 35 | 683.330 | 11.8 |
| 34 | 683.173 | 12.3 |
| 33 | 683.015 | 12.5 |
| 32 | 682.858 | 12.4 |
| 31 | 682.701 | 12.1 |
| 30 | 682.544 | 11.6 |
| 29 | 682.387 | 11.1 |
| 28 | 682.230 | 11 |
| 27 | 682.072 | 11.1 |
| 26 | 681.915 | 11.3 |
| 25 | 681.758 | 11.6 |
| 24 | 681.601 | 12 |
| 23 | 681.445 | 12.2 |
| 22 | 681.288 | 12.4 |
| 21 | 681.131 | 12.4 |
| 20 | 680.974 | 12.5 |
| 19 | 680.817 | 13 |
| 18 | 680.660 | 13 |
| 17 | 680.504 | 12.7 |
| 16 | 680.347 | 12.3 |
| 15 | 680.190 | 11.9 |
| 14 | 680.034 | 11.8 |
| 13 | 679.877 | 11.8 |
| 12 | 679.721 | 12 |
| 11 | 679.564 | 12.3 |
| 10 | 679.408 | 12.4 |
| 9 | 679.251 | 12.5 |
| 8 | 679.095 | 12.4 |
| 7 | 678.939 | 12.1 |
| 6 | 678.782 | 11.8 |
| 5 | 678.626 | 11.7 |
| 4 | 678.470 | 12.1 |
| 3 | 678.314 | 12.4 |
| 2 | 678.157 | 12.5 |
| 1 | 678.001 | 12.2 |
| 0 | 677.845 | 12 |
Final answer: 681.915 nm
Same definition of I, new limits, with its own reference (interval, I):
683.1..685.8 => 683.802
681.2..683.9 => 682.230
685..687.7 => 685.379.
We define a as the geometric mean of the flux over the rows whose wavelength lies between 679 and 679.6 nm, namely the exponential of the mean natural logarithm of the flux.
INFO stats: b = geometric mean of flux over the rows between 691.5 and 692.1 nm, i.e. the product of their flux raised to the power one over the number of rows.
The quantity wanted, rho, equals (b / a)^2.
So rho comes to 0.94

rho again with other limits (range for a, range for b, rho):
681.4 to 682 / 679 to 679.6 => 1.11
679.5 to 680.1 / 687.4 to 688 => 1.16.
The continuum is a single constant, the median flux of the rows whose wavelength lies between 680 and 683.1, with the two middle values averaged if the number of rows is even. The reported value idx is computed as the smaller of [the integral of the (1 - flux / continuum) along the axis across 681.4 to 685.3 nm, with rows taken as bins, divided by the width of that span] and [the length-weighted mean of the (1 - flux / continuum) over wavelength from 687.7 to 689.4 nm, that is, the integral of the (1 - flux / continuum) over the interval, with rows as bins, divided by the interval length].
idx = -0.035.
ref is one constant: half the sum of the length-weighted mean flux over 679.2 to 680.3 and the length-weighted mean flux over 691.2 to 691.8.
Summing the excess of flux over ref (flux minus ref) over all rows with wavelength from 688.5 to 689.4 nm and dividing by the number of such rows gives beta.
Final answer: 0.56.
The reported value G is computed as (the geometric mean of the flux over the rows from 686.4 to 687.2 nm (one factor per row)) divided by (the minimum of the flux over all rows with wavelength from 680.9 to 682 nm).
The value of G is 1.19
